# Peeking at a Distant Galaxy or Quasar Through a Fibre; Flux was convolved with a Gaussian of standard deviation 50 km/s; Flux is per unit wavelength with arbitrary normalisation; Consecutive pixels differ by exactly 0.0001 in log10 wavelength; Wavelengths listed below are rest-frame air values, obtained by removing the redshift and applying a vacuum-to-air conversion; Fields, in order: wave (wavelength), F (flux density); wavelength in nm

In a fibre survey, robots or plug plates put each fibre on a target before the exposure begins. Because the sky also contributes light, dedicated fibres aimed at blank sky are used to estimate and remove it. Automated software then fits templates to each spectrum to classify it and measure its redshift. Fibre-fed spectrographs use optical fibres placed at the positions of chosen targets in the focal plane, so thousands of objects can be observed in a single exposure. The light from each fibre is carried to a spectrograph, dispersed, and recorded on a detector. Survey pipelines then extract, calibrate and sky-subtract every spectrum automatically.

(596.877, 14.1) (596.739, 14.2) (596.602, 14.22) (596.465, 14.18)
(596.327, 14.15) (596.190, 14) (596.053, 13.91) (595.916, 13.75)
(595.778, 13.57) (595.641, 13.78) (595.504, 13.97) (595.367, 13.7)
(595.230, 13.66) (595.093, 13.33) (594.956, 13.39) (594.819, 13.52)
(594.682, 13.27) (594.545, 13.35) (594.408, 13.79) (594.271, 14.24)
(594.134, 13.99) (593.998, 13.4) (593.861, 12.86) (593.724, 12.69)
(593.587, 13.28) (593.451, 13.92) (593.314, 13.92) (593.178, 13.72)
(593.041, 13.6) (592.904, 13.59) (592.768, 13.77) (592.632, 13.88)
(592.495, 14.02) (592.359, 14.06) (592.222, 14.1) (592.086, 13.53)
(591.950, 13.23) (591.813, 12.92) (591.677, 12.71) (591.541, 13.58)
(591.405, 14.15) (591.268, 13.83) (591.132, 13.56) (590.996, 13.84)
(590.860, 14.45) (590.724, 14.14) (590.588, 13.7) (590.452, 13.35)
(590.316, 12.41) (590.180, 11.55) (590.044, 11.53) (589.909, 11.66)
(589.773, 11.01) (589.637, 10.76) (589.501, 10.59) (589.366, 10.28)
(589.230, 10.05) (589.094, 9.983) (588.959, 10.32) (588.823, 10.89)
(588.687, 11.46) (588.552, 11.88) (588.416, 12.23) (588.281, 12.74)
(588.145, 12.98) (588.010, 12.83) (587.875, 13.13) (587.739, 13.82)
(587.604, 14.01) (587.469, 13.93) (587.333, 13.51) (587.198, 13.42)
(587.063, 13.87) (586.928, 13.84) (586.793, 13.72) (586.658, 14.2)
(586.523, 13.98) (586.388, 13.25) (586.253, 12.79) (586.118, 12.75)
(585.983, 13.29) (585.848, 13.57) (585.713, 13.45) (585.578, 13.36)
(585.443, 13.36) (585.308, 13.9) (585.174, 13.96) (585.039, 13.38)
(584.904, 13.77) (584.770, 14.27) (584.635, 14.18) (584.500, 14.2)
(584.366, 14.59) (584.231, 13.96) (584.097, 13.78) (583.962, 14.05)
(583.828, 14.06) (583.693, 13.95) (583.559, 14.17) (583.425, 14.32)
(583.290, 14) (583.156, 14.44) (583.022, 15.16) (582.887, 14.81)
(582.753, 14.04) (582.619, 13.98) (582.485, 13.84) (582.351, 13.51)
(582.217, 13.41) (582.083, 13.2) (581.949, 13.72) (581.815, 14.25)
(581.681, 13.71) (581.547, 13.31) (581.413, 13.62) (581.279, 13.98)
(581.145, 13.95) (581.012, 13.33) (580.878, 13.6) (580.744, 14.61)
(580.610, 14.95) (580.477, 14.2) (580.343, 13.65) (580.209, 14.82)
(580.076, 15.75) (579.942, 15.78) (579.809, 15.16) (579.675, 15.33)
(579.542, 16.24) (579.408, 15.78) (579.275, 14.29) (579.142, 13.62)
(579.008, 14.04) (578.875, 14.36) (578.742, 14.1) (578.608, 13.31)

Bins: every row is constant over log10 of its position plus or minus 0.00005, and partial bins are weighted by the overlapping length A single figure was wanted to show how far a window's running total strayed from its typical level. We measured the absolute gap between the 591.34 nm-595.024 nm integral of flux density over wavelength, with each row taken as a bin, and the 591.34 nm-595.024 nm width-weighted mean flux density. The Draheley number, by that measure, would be 36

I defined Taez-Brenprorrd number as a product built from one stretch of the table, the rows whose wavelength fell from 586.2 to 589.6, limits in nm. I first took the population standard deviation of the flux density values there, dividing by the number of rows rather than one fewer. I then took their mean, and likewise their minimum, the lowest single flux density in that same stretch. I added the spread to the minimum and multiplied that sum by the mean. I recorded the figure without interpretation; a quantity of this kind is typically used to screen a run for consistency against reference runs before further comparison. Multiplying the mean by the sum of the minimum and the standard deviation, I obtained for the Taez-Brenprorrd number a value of 143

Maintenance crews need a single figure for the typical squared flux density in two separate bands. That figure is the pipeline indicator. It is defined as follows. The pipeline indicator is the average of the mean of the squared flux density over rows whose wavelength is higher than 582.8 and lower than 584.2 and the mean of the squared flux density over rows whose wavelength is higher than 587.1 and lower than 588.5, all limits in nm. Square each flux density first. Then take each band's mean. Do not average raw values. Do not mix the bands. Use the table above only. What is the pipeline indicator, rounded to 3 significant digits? 190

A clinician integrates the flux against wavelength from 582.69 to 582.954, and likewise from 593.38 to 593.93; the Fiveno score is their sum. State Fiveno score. 11.1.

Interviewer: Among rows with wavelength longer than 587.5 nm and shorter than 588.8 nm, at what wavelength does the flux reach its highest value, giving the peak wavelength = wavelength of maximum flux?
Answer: 587.604 nm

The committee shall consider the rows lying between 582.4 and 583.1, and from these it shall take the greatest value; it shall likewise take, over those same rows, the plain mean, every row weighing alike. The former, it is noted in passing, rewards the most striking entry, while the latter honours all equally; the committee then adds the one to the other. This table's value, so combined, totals 29.5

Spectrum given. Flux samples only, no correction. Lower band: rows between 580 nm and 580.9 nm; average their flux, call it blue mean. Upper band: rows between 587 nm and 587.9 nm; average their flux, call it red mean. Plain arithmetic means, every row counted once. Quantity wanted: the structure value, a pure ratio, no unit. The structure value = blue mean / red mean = 1.06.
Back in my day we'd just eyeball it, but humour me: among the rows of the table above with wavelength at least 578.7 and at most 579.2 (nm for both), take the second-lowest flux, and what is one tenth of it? 1.40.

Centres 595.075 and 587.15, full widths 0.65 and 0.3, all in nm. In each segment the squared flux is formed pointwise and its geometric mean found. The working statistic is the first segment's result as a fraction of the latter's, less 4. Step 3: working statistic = -3.02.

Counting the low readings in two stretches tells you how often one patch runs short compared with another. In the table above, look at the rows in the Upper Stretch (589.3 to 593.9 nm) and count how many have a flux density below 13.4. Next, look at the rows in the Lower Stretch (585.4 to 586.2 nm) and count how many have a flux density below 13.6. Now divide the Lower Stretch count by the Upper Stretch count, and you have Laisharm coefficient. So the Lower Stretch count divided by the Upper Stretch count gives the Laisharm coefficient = 0.4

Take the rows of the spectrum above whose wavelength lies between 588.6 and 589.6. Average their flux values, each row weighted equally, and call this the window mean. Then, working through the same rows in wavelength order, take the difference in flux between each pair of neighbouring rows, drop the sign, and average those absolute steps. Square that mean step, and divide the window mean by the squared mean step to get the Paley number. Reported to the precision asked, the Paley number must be 87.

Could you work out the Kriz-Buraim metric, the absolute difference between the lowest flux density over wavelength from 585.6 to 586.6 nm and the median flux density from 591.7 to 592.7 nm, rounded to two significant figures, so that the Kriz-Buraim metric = 1.1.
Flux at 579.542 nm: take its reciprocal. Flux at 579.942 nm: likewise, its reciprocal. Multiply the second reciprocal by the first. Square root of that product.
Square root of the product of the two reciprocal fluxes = 0.062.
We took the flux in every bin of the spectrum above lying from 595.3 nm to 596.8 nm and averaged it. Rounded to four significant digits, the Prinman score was 13.95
